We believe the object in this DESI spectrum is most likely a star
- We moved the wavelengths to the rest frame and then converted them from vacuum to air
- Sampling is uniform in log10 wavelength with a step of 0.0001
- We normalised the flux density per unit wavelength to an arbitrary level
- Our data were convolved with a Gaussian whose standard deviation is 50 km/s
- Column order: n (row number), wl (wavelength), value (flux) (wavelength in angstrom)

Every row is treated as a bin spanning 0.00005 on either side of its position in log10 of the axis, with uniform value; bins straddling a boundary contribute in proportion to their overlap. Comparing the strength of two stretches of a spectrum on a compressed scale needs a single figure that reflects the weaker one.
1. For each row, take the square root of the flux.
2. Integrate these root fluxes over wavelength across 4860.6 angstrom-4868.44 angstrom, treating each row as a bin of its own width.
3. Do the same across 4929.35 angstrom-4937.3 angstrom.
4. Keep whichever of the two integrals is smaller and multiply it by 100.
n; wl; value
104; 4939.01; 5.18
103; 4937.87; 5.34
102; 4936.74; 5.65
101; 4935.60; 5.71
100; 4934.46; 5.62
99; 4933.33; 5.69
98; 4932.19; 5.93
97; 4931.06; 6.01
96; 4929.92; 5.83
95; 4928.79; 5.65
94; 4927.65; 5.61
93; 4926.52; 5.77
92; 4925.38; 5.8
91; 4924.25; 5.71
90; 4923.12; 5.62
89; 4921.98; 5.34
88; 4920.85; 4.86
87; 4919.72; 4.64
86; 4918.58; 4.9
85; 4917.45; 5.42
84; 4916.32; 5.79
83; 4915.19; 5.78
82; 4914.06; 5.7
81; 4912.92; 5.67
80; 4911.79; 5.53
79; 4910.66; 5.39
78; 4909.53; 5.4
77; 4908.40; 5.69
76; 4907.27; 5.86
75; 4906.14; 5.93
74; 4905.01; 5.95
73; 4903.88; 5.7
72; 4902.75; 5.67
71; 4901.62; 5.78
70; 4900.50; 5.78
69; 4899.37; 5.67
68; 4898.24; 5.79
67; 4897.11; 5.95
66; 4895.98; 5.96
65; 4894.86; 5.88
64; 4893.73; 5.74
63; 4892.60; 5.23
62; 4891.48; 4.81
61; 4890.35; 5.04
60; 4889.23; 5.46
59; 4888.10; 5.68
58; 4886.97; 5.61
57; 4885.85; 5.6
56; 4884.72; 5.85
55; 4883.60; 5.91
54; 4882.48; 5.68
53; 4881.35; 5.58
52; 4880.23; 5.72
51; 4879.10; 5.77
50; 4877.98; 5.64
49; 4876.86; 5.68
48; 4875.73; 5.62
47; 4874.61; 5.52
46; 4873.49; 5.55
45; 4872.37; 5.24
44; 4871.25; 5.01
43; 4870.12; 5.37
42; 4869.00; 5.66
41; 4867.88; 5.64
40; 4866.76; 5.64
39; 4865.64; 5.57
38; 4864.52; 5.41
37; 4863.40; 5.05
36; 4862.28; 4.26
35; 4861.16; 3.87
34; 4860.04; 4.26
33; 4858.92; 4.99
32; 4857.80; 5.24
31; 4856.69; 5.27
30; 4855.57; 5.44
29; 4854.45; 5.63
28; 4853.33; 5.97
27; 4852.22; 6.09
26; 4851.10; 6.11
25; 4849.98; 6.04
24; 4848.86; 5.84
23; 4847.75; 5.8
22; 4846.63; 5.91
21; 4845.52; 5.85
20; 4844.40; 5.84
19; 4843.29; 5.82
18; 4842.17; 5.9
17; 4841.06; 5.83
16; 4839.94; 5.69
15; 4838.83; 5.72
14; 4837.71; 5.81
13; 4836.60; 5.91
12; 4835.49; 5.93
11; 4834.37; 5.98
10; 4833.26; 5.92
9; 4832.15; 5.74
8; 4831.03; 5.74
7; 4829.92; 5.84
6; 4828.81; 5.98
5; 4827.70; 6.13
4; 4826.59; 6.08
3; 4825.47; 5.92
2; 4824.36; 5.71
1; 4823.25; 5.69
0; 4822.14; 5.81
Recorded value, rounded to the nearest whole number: 1760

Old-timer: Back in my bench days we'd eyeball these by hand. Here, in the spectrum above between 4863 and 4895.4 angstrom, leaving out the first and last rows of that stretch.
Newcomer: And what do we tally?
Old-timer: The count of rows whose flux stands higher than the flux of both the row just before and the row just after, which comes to 6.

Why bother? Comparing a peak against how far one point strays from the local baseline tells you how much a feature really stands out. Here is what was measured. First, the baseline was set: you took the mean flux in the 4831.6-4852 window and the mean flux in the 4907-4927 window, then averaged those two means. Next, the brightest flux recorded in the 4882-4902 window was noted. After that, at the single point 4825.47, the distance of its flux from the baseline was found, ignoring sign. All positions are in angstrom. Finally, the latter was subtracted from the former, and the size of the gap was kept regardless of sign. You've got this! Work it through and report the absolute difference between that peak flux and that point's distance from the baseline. 5.72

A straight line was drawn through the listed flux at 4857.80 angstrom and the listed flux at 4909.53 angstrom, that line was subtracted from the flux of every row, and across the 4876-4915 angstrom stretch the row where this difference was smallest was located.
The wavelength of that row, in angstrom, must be 4891.48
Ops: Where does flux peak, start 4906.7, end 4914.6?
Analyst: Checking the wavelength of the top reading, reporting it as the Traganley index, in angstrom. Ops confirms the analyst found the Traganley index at 4907.27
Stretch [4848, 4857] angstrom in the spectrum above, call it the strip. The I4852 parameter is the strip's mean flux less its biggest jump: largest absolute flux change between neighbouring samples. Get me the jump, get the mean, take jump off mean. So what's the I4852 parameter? 5.5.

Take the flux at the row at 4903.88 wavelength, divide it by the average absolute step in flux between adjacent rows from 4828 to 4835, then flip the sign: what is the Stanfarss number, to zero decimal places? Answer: -59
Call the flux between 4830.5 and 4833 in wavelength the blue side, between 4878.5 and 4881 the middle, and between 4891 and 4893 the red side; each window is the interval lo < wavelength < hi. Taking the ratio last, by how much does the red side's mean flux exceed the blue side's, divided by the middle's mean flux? -0.13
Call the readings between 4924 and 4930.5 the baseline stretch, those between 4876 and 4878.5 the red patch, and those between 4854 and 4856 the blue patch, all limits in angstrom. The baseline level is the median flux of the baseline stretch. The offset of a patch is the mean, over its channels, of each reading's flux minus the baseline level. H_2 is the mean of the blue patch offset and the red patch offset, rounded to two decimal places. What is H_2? -0.14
